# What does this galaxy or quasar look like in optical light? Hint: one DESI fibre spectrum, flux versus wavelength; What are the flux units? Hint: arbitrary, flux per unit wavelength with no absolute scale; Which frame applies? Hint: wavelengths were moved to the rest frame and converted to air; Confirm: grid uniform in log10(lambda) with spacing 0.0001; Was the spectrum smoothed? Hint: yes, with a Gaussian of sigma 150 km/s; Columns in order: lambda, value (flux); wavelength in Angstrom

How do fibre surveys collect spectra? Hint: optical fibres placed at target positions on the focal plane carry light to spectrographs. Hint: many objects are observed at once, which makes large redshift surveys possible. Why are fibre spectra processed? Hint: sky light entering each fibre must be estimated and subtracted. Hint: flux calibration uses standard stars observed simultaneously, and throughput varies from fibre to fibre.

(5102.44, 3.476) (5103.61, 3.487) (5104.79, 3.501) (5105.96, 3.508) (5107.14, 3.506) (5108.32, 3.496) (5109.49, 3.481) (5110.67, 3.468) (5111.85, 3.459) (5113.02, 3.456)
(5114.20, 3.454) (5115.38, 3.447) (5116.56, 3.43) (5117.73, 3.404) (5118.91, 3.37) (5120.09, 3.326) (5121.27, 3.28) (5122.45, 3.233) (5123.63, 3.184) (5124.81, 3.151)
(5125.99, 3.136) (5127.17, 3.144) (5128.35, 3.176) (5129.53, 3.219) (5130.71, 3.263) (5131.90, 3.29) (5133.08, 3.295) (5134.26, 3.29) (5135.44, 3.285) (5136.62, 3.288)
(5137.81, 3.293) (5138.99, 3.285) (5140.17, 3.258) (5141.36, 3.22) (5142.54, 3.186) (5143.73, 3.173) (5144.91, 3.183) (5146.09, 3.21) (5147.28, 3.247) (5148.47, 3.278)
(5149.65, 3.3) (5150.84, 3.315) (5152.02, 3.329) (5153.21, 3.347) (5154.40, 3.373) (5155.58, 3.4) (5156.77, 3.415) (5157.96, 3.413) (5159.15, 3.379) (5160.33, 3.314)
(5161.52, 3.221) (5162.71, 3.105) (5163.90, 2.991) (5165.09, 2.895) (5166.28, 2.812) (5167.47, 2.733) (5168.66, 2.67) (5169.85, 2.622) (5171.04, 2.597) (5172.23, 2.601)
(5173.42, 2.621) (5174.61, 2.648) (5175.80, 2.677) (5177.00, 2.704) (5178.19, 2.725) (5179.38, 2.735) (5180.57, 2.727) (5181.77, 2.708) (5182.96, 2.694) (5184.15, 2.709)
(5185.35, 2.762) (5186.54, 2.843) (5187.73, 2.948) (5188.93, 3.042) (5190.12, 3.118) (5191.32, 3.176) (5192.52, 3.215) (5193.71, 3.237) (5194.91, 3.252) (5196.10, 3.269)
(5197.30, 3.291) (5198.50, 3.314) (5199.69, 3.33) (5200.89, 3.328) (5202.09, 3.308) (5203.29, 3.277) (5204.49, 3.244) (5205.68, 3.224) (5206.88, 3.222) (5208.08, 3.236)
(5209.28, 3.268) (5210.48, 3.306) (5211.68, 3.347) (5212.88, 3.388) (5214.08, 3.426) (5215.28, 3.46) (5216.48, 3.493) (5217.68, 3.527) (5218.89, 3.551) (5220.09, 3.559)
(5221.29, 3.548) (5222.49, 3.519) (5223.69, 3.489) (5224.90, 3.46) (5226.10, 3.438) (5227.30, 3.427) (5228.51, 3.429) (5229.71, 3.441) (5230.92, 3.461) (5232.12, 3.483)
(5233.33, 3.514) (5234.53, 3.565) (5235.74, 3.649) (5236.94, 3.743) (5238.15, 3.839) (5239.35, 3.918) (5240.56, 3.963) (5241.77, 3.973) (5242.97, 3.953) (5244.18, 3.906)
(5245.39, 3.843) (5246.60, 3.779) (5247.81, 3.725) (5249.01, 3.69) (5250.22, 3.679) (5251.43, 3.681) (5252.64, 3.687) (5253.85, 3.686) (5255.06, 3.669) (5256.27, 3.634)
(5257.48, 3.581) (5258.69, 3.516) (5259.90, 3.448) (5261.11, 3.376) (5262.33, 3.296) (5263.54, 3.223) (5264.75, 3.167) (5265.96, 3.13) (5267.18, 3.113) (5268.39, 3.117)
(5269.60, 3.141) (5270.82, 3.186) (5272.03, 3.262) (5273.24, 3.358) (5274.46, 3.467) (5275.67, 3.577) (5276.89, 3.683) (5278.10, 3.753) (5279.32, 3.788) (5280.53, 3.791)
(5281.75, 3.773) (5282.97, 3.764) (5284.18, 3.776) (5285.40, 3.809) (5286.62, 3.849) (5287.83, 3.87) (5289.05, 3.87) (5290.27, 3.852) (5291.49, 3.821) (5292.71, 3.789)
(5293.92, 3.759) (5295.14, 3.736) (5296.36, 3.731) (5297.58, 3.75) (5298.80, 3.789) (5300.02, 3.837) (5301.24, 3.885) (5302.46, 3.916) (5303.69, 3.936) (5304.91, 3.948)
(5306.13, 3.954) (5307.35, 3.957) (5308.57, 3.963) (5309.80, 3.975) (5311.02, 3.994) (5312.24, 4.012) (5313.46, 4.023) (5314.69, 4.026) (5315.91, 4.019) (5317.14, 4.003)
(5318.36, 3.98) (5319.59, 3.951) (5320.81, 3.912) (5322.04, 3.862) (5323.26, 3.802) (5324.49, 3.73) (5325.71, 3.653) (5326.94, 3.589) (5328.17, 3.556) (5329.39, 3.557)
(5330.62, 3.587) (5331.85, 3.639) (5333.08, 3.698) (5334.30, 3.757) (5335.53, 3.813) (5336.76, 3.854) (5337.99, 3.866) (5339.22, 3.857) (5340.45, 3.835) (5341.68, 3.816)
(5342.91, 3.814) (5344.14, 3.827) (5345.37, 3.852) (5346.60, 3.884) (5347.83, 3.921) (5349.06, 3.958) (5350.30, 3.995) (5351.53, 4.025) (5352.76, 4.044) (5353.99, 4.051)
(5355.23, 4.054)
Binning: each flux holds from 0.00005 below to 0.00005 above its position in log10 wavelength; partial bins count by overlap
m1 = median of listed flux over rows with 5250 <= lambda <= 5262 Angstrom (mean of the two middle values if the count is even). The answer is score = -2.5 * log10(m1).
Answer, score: -1.41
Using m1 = 3.65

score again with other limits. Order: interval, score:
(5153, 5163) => -1.32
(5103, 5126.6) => -1.34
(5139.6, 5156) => -1.29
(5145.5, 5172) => -1.28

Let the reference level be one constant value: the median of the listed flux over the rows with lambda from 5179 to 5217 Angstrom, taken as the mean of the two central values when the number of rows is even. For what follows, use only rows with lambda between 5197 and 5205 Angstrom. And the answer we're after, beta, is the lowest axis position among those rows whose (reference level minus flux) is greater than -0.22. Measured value 5197.30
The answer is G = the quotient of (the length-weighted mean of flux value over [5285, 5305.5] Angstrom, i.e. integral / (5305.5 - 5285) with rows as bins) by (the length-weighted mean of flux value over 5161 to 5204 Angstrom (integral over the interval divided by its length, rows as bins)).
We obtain 1.30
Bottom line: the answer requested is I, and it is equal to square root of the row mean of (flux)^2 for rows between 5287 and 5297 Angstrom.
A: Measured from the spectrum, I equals 3.80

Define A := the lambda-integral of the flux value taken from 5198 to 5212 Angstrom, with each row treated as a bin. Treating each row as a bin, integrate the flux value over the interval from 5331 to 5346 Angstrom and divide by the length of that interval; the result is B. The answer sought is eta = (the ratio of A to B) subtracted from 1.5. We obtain -10.6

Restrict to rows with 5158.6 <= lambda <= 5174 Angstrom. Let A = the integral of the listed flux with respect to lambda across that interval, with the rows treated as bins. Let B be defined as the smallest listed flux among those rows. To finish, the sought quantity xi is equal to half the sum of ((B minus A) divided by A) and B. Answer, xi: 0.83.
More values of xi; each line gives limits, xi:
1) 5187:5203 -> 1.00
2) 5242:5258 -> 1.32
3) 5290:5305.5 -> 1.40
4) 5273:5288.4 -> 1.21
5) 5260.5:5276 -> 1.09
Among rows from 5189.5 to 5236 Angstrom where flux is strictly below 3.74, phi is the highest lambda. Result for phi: 5235.74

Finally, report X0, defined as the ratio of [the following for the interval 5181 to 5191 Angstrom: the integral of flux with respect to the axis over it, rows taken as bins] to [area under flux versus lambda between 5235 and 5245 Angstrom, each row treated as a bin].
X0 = 0.74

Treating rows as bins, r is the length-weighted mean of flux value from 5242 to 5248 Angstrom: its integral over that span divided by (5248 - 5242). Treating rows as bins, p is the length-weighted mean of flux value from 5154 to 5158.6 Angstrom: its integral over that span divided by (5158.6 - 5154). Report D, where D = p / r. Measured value 0.88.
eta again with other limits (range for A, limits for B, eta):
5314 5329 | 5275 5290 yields -13.7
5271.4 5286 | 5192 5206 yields -14.8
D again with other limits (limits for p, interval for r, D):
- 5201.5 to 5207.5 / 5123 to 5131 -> 1.02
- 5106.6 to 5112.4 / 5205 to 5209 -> 1.08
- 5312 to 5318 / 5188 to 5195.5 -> 1.27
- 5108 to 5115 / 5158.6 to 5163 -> 1.06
